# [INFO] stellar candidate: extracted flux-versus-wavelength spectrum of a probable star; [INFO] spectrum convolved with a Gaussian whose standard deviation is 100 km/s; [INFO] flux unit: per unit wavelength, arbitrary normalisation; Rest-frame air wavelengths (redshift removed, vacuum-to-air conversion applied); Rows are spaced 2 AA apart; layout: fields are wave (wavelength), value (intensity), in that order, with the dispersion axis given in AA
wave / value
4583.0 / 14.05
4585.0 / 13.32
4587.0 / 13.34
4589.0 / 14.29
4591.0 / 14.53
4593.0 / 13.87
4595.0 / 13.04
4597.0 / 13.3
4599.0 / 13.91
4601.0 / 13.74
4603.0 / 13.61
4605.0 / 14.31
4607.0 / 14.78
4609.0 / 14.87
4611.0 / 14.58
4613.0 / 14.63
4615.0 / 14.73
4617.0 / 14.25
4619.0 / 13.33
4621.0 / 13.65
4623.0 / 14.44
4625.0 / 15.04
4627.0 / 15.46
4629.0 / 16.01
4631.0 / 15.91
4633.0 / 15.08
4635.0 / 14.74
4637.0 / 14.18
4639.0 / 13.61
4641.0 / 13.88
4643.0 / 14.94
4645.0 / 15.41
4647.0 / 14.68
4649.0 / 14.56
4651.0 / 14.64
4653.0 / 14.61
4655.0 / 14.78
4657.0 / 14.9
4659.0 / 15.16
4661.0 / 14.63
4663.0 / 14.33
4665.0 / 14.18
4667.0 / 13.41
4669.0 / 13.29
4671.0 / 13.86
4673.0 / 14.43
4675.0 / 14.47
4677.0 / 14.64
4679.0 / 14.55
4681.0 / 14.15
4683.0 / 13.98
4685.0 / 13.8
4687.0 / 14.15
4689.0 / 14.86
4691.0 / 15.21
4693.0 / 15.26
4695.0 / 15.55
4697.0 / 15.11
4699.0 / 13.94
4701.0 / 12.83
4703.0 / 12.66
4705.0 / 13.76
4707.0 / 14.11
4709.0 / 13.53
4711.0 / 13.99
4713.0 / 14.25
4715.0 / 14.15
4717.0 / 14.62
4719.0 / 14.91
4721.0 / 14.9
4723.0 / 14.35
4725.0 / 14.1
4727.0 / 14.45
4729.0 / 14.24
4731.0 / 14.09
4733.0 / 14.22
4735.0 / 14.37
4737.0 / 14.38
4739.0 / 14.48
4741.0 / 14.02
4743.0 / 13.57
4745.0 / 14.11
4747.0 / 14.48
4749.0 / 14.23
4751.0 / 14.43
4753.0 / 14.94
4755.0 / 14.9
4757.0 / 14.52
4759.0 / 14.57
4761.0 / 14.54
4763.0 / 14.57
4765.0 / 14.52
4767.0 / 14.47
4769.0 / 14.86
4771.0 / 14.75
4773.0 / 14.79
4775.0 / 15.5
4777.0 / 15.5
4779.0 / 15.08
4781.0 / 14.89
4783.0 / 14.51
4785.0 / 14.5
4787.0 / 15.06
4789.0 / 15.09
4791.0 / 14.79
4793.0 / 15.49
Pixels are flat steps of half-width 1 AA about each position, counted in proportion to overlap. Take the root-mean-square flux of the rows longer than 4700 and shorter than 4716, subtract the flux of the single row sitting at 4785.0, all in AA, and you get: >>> -0.8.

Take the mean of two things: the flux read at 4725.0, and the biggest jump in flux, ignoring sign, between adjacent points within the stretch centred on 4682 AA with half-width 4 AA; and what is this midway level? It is 7.25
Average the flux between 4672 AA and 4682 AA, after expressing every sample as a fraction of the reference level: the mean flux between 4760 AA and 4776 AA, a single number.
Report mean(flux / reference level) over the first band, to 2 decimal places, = 0.98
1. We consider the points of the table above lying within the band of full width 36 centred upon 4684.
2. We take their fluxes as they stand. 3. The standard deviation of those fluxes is 0.7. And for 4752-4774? 0.2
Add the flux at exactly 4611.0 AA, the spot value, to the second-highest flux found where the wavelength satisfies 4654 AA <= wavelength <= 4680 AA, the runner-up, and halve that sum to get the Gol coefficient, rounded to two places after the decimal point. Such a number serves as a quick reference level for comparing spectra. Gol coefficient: 14.74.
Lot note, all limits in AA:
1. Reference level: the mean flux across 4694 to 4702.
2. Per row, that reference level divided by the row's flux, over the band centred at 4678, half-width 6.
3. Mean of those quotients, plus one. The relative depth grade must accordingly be 2.00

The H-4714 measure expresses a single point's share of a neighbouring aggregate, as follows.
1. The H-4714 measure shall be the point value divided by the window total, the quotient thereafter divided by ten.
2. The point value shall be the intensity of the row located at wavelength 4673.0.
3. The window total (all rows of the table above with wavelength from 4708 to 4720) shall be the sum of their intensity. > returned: 0.0169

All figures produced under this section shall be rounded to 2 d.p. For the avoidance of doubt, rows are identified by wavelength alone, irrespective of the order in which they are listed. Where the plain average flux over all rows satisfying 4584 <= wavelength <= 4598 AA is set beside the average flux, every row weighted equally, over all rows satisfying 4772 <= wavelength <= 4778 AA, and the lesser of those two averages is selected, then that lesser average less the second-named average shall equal -1.59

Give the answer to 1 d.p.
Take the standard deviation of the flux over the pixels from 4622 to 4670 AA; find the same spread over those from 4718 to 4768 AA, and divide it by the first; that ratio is 0.5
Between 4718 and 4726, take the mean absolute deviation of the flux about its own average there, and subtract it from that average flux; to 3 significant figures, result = 14.2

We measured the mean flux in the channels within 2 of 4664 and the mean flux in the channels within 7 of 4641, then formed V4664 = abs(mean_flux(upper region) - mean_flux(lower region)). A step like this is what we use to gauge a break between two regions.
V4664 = 0.2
